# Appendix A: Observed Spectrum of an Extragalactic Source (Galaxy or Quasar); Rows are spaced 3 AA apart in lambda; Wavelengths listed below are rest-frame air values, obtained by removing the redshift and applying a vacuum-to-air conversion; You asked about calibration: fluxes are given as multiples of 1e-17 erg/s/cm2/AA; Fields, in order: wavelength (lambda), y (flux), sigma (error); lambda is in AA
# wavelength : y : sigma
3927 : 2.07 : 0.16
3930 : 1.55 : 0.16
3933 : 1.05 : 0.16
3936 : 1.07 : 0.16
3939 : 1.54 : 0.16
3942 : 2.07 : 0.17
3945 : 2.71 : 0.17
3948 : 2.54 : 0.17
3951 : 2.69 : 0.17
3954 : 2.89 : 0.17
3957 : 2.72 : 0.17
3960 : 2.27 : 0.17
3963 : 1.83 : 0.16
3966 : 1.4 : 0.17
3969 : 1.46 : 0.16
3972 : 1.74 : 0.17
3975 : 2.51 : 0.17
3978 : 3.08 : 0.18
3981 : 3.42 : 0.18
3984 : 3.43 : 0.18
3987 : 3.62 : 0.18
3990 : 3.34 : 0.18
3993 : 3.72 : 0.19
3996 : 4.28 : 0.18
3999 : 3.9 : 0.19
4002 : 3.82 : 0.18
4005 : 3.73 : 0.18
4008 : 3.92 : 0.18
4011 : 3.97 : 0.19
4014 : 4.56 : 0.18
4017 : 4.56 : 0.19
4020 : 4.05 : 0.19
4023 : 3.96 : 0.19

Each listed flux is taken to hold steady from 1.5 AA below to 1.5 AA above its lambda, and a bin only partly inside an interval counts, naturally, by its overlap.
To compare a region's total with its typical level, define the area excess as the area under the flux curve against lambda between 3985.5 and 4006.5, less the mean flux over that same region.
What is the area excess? 75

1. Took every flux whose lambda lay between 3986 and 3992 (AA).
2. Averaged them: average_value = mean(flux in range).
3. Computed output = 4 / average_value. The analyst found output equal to 1.15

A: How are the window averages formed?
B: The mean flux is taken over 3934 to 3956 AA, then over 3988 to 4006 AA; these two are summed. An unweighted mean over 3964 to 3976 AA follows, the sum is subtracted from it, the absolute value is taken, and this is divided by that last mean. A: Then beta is 2.4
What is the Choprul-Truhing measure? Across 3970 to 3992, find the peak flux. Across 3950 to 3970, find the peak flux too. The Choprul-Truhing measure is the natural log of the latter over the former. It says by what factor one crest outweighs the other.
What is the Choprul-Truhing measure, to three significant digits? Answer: -0.225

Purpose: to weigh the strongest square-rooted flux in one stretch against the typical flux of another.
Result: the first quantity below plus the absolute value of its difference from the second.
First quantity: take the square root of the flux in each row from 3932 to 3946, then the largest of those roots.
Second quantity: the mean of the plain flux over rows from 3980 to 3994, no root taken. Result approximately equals 3.5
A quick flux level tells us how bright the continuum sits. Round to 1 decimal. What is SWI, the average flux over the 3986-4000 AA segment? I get 3.8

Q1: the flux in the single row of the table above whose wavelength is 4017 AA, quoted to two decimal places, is 4.56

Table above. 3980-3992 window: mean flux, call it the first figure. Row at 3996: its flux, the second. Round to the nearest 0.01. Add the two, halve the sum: 3.87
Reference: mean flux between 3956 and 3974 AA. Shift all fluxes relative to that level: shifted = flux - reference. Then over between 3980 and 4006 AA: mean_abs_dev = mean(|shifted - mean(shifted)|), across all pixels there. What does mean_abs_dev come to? 0.22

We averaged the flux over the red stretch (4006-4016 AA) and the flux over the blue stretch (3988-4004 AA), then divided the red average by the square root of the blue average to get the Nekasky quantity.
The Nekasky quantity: 2.1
